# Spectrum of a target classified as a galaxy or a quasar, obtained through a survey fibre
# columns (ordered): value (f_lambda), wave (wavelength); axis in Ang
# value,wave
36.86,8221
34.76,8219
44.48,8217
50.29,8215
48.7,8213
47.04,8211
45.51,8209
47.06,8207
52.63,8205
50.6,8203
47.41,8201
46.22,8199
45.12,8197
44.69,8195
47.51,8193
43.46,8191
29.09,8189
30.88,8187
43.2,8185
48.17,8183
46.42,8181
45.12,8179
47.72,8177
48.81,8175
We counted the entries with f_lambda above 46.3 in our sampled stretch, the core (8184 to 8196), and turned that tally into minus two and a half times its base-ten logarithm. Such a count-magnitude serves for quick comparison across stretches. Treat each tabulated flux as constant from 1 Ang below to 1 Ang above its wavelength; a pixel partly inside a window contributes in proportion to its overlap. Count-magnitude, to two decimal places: 0.00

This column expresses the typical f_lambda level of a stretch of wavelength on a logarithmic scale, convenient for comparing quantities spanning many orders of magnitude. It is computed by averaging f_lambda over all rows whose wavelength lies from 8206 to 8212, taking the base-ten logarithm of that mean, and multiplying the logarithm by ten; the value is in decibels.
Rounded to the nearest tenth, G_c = 16.7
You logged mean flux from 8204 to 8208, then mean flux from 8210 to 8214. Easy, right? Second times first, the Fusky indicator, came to 2386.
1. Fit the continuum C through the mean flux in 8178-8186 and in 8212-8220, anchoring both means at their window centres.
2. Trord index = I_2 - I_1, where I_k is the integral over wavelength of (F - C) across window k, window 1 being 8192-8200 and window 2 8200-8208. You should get 31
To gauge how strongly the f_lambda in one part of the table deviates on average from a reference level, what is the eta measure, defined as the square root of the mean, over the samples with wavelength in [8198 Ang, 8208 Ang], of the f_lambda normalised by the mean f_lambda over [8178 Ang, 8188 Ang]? 1.07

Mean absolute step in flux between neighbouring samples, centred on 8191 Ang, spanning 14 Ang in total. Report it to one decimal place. 6.0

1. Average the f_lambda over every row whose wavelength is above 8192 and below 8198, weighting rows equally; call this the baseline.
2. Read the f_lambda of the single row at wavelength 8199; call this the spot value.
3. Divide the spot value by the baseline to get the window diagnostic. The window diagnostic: 1.01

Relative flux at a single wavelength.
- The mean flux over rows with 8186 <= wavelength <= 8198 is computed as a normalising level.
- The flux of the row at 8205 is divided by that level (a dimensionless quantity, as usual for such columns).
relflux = 1.31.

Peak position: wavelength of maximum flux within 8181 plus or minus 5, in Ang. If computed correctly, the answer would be 8183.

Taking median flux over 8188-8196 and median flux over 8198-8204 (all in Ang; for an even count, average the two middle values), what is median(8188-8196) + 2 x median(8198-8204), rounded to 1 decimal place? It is 138.9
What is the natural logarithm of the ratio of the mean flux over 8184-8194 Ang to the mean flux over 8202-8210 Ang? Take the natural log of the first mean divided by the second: -0.23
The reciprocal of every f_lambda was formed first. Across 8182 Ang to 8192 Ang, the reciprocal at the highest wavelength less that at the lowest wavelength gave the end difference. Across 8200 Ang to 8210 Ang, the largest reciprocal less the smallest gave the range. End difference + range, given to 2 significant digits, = 0.0052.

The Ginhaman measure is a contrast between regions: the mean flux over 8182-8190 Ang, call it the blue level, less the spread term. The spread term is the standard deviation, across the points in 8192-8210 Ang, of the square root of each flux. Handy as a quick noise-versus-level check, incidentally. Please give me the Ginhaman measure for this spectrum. 38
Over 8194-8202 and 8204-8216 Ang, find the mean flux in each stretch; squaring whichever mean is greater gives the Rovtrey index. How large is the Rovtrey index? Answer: 2356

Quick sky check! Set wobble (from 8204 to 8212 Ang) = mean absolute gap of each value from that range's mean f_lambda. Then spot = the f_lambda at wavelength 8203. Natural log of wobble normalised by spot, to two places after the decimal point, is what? -3.10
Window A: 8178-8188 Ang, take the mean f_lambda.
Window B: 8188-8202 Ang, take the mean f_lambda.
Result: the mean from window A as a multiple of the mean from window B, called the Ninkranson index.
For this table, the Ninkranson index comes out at 0.99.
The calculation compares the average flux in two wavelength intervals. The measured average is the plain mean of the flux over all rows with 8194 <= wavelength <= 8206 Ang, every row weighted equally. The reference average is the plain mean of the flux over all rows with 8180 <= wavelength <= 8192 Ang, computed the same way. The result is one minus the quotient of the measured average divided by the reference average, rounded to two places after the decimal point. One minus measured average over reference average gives -0.19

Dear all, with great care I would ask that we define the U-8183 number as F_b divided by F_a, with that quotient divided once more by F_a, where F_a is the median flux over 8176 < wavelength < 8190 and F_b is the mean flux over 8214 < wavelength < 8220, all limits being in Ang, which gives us 0.0212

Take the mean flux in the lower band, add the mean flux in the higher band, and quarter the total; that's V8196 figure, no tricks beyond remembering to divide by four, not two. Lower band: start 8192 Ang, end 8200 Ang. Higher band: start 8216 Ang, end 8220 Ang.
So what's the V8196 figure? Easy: 21.4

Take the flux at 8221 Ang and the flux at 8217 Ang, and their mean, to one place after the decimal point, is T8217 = 40.7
